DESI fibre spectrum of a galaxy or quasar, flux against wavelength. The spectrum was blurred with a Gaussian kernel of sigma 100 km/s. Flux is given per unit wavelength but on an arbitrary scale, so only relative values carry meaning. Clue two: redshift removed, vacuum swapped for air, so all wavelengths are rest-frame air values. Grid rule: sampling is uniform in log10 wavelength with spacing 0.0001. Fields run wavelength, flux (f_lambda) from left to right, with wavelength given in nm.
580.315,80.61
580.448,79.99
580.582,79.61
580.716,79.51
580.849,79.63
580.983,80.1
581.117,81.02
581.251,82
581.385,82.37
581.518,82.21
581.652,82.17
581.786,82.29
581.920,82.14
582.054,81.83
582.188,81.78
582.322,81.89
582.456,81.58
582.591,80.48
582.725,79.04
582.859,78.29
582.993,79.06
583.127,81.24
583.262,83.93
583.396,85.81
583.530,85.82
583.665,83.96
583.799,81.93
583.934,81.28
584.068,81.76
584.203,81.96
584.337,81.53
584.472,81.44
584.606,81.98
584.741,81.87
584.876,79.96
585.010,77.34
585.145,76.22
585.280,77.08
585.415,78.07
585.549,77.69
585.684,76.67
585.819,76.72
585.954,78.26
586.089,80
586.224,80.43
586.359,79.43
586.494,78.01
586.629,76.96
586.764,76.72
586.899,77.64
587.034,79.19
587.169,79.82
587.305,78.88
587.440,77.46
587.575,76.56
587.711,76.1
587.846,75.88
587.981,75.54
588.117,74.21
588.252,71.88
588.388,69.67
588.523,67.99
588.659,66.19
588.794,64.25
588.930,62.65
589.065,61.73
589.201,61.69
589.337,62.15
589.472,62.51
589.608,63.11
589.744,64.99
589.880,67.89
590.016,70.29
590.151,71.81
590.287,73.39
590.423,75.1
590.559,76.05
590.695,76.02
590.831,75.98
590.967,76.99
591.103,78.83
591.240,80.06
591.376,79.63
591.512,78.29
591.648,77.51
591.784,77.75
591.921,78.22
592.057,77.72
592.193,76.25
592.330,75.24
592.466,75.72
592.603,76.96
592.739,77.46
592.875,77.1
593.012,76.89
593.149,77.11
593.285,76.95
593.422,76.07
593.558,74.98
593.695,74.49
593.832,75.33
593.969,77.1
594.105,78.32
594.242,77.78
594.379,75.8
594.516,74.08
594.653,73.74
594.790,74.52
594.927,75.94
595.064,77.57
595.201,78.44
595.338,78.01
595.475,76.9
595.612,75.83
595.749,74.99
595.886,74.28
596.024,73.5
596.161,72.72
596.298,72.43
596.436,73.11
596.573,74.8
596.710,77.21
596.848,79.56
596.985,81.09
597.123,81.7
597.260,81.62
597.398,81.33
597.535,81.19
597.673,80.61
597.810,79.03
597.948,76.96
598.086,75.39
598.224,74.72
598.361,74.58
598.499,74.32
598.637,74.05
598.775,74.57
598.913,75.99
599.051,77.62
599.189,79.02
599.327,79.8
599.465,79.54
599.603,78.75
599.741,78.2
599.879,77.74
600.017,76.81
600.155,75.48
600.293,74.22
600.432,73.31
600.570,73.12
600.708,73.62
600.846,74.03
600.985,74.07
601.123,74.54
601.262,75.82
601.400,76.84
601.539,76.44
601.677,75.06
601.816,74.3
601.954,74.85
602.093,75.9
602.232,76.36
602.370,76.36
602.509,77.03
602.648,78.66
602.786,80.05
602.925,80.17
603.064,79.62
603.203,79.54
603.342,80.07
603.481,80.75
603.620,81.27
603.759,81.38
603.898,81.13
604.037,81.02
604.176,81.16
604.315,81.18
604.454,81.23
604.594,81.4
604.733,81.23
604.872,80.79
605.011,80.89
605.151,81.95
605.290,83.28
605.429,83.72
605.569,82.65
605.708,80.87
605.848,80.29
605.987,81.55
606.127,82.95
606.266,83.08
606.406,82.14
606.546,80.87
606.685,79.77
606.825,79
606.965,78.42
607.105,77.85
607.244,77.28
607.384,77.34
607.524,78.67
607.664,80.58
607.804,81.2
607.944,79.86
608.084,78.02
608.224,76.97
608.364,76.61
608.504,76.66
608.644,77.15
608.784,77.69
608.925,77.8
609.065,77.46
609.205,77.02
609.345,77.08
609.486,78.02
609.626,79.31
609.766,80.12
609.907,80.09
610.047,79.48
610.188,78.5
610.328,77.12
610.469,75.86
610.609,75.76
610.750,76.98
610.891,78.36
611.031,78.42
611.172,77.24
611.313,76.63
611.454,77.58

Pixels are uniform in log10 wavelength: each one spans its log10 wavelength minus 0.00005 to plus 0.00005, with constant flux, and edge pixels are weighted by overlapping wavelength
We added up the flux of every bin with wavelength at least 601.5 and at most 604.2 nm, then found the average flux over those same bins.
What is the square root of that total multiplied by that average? 351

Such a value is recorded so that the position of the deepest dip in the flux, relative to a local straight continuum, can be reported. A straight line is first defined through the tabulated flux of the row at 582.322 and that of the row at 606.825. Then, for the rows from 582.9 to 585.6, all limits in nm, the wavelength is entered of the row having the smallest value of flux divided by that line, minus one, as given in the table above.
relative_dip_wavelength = 585.145 nm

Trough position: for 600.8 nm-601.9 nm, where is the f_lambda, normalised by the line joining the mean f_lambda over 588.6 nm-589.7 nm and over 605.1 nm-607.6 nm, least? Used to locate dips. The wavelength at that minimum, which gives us 601.816 nm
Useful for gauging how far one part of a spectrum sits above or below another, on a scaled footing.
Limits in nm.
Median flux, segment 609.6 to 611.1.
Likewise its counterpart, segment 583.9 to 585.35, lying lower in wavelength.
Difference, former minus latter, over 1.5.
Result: -2.01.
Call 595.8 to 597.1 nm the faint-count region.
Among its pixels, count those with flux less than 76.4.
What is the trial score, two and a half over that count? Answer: 0.4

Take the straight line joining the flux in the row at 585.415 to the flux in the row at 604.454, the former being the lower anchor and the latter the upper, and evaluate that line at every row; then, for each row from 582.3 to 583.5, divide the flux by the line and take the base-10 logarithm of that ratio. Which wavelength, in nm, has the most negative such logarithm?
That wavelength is 582.859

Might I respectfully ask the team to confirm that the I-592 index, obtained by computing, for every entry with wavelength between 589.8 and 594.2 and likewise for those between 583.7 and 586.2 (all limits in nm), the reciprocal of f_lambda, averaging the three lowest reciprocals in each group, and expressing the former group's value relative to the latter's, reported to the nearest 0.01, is 1.03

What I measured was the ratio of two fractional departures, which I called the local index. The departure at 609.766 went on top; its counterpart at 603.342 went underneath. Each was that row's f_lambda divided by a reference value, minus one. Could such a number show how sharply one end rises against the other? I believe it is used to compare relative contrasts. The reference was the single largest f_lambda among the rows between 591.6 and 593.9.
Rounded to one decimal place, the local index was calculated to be 1.0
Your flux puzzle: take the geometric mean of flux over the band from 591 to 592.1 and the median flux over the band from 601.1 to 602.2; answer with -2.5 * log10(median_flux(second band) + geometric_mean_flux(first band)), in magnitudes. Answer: -5.47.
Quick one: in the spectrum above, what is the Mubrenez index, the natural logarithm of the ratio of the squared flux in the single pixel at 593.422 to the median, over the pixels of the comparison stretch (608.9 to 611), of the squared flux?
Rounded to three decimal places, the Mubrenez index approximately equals -0.045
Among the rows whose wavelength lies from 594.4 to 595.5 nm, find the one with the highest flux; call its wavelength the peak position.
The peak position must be 595.201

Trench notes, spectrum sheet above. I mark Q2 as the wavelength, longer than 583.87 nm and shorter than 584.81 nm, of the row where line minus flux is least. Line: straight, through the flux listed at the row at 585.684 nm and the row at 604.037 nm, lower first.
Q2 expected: 584.203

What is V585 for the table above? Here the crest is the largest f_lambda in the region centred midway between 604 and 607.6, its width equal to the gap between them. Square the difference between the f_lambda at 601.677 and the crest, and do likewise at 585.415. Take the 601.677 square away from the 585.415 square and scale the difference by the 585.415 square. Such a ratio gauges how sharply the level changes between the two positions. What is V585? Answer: -1.3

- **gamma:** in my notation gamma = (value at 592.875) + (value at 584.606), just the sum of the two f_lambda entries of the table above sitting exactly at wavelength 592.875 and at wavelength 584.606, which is 159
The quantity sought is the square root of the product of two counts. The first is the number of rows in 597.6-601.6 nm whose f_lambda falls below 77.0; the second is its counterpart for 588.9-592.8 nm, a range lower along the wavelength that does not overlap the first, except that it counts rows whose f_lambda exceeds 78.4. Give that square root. 7.7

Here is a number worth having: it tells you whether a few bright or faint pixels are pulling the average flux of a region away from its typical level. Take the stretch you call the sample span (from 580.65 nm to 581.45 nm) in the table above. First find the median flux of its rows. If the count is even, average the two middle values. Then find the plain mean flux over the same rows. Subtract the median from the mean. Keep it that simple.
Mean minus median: 0.21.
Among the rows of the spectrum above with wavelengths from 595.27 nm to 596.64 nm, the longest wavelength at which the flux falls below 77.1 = 596.573 nm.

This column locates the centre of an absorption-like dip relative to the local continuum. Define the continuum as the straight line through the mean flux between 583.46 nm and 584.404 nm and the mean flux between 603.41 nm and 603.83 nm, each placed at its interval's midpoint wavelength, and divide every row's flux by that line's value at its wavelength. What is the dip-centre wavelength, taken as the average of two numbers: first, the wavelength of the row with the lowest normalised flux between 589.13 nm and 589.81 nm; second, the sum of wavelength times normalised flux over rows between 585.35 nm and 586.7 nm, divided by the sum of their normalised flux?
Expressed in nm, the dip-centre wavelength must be 587.61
